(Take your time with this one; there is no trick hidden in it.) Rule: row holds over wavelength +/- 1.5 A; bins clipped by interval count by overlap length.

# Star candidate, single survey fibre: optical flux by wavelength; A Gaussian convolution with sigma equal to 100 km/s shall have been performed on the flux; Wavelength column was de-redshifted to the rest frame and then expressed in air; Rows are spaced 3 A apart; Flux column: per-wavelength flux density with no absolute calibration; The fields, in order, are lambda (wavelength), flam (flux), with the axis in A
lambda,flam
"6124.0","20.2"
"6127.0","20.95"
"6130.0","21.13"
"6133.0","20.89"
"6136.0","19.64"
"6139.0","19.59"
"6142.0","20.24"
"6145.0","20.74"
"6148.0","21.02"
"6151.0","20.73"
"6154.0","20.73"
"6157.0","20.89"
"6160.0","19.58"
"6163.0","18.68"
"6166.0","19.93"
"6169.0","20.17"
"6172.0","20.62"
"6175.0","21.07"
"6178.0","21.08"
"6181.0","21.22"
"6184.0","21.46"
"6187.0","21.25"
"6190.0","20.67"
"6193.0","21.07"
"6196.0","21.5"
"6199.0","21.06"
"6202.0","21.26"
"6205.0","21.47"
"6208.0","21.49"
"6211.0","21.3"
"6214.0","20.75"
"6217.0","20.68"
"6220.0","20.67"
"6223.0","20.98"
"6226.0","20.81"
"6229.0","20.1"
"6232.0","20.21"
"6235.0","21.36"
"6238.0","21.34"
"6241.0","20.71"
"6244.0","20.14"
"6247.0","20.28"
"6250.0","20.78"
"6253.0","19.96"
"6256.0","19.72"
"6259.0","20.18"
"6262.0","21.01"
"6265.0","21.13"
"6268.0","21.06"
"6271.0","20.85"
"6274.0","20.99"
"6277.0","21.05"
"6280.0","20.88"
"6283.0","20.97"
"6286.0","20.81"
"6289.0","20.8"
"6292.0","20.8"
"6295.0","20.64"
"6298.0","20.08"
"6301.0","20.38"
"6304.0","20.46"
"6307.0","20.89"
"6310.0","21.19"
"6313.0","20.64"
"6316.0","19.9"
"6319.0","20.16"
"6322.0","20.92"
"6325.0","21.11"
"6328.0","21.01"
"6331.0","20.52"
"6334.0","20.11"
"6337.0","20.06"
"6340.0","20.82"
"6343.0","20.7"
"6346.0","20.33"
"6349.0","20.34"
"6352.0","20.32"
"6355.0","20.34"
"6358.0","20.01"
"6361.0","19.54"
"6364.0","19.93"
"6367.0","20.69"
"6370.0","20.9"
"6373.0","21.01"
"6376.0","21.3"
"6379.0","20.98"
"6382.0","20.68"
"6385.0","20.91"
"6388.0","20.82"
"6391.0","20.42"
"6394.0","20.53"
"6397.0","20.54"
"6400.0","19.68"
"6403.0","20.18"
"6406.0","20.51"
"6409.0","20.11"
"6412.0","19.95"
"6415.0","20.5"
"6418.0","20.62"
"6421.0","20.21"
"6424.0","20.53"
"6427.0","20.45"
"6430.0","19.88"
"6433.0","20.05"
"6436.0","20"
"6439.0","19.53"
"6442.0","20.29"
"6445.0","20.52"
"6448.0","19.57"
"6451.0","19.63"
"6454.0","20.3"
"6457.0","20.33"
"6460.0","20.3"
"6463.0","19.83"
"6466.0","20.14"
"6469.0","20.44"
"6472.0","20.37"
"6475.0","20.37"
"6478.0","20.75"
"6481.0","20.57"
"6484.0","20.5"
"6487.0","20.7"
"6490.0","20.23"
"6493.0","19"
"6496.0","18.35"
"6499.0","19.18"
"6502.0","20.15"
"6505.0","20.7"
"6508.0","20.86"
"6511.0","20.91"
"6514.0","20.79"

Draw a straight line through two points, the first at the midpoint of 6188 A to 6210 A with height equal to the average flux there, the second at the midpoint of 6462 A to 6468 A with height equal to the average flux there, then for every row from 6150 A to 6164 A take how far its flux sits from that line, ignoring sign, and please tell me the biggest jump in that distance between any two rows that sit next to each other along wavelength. 1.30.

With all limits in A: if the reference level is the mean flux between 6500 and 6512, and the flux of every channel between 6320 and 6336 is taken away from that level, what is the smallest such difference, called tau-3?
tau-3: -0.5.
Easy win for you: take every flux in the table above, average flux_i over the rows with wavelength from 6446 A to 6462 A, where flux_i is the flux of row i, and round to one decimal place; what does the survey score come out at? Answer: 20.0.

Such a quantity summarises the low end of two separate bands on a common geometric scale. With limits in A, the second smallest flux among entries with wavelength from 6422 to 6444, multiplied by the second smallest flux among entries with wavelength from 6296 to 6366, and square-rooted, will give 19.89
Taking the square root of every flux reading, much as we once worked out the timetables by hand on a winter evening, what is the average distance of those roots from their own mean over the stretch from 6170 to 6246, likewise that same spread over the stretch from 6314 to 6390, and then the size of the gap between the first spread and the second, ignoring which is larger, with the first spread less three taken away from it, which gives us 2.97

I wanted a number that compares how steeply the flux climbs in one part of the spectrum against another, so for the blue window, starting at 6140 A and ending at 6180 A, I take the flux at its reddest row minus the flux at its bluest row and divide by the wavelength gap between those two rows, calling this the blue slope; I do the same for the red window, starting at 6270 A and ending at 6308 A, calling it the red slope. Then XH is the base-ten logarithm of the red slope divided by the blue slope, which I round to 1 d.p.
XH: -1.3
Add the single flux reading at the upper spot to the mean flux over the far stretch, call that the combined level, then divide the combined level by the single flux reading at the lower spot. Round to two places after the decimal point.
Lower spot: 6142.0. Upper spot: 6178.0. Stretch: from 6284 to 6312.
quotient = 2.06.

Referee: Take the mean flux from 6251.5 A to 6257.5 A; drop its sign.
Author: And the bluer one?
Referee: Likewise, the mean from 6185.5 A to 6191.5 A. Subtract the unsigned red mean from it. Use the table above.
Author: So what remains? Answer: 1.1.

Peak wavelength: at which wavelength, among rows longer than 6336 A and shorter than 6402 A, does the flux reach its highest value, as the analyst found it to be 6376.0 A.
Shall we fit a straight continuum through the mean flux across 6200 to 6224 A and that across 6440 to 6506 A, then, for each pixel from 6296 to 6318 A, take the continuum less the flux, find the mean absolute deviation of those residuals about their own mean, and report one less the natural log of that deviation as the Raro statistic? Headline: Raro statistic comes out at 2.0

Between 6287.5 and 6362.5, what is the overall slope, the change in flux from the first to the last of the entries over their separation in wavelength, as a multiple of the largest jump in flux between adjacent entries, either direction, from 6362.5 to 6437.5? -0.020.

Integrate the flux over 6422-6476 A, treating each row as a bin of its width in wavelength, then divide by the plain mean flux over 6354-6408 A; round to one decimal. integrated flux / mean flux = 53.1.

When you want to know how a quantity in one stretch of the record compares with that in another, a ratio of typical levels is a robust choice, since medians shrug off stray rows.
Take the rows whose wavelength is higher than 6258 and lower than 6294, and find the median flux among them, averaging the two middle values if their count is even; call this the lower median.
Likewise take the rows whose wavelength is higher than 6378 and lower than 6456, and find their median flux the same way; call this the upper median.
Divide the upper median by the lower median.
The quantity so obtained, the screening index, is 0.973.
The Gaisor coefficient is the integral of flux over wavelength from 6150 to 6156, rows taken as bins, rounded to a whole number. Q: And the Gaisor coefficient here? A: 124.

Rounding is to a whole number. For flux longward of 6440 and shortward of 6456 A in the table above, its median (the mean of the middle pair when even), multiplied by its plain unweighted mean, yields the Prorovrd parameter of 407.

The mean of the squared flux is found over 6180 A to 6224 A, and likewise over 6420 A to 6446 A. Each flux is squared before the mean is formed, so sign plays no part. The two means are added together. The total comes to 853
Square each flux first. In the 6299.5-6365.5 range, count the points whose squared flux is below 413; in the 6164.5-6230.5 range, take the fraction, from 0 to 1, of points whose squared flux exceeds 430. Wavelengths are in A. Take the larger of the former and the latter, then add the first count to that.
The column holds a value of 16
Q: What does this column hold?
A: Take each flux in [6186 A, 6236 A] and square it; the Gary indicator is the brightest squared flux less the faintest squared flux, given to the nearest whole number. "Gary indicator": 58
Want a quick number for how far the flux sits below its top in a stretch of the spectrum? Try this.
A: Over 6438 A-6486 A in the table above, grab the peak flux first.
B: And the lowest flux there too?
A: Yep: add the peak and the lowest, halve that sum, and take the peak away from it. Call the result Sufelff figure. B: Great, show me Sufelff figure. -0.61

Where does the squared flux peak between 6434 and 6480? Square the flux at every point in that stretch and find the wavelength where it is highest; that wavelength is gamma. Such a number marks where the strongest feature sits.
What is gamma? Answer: 6478.0 A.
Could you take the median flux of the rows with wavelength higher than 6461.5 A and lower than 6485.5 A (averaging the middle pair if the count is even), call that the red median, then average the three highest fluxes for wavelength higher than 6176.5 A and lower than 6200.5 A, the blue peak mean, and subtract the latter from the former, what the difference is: -1.00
